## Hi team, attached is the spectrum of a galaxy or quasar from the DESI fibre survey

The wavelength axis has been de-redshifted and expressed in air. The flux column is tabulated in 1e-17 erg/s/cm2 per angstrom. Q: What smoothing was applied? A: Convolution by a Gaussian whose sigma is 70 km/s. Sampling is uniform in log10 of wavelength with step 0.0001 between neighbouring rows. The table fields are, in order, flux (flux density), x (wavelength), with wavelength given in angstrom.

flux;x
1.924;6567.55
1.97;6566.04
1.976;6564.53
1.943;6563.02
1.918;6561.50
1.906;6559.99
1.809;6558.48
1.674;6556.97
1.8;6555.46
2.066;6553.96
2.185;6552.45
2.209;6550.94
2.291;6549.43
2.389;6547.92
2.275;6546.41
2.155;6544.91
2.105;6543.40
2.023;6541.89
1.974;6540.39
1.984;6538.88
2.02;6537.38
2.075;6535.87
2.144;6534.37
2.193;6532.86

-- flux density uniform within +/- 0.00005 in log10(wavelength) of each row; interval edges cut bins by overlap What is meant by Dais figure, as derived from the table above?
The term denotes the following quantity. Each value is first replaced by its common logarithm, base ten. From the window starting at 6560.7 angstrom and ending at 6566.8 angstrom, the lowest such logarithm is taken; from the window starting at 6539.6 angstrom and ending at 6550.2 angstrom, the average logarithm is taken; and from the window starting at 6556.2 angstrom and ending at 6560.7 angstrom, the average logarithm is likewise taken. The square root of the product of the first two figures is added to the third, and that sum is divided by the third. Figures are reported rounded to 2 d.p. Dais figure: 2.22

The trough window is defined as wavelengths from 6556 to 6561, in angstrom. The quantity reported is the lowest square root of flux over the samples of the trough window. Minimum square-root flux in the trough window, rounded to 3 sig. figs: 1.29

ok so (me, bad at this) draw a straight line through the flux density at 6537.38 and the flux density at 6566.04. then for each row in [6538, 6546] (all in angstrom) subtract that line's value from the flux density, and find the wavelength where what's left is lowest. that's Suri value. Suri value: 6540.39 angstrom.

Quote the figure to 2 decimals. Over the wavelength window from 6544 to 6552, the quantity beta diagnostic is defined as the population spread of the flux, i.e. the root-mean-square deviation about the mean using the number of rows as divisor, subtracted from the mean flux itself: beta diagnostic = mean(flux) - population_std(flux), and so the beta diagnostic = 2.18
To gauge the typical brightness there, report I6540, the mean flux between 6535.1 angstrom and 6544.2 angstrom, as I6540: 2.03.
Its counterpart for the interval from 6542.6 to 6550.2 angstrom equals 2.24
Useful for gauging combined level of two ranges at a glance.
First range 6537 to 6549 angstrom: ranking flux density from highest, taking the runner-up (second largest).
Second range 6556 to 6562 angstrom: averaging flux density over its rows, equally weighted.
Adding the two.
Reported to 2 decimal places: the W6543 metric 4.10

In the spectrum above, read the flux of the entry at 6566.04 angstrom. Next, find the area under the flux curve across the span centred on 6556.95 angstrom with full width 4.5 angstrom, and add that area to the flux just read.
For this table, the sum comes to 9.9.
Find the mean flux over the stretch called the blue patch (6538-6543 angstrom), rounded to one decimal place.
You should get 2.0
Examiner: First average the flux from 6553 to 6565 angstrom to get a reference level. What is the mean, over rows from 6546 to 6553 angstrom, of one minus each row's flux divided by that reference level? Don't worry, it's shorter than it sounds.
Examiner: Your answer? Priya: -0.20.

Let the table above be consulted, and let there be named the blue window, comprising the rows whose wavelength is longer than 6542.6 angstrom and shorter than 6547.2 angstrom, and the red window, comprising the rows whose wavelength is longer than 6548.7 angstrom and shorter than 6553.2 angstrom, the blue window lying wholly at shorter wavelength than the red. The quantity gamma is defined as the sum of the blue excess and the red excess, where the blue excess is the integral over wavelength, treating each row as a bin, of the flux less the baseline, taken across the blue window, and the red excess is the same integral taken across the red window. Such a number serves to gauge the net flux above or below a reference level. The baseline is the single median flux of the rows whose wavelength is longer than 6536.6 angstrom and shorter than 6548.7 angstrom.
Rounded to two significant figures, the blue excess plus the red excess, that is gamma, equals 1.3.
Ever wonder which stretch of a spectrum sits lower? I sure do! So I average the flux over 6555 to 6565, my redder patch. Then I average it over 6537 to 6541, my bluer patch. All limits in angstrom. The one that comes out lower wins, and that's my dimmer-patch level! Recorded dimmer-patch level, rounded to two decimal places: 1.86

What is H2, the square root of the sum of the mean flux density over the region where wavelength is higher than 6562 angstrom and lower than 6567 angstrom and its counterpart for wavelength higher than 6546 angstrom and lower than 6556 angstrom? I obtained 2.03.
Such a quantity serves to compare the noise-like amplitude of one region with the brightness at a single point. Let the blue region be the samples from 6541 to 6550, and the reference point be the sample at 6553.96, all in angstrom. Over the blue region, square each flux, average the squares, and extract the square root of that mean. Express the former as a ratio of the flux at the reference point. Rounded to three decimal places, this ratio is 1.070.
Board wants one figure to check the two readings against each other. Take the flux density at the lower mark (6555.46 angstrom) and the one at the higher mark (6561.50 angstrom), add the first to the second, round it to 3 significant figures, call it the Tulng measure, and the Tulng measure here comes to 3.72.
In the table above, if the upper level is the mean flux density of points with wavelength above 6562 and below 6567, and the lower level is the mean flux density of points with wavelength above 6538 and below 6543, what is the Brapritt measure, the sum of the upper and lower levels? 3.96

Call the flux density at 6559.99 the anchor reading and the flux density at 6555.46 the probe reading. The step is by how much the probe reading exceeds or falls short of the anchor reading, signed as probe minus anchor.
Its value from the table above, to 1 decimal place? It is -0.1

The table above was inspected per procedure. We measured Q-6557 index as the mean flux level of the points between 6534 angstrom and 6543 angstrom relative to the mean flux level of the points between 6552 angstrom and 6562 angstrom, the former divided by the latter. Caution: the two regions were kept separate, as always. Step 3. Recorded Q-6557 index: 1.07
